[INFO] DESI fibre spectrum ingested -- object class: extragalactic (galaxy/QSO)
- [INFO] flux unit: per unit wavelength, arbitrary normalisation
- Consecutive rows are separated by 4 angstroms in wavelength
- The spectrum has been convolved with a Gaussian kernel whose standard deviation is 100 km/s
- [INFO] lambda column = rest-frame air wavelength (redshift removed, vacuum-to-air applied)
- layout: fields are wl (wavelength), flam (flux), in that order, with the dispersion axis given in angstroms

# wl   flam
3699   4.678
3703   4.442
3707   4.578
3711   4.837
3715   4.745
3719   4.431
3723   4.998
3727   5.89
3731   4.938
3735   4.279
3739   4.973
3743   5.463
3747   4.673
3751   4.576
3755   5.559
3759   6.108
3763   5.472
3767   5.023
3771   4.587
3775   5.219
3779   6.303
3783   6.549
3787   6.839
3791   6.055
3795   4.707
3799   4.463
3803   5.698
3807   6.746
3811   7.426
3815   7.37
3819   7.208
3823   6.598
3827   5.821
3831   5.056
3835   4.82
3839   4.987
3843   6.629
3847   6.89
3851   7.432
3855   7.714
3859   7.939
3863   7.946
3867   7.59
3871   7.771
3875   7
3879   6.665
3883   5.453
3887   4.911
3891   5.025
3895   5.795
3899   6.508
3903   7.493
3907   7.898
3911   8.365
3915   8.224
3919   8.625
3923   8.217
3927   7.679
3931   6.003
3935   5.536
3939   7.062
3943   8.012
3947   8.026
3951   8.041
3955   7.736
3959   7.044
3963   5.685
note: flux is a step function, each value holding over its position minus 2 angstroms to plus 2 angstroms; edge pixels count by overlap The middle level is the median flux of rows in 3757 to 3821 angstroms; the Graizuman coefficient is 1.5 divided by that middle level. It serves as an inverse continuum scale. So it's 0.25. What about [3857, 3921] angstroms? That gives 0.20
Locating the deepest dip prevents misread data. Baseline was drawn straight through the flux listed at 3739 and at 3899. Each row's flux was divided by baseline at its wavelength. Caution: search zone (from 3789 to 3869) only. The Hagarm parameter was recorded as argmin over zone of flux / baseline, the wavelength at 3799 angstroms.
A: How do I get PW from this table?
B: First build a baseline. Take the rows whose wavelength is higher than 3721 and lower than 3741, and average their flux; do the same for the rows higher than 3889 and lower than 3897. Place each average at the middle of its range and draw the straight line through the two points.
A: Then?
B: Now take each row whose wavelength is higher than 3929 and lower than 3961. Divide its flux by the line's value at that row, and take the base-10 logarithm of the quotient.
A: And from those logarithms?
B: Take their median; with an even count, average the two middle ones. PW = 0.13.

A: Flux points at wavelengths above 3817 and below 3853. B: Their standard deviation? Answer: 1.0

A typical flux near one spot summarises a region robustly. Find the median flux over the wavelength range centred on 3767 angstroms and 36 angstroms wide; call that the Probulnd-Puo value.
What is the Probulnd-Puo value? 5.5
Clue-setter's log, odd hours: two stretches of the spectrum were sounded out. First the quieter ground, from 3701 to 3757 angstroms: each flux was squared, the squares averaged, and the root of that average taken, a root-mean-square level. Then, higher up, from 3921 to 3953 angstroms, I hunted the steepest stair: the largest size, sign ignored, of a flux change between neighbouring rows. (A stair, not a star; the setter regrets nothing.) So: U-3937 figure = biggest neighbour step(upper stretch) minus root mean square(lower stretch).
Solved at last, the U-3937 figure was -3.23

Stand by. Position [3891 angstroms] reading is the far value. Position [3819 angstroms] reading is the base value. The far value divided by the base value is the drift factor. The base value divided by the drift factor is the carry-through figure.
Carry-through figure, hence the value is 10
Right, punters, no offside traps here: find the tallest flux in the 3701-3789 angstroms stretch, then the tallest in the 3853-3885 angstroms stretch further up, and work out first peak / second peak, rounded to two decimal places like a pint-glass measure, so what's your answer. 0.86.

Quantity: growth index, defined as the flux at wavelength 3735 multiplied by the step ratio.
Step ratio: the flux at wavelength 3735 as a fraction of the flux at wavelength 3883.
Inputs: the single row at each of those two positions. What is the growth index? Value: 3.4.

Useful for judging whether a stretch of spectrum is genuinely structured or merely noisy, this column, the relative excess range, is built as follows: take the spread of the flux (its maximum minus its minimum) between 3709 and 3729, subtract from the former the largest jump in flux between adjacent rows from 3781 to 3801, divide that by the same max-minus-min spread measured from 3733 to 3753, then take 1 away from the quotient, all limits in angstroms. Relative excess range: -0.91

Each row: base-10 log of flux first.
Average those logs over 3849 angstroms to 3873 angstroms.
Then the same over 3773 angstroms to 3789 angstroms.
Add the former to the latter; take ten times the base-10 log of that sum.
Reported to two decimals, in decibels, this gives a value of 2.25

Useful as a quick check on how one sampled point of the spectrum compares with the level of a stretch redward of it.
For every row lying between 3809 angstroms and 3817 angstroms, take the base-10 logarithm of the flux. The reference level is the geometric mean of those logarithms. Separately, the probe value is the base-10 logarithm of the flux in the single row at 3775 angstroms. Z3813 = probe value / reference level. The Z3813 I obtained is 0.83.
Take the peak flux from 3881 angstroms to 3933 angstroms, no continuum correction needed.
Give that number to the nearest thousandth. 8.625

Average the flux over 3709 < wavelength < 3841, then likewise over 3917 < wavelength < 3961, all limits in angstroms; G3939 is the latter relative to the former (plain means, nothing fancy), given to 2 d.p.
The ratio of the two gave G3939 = 1.35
